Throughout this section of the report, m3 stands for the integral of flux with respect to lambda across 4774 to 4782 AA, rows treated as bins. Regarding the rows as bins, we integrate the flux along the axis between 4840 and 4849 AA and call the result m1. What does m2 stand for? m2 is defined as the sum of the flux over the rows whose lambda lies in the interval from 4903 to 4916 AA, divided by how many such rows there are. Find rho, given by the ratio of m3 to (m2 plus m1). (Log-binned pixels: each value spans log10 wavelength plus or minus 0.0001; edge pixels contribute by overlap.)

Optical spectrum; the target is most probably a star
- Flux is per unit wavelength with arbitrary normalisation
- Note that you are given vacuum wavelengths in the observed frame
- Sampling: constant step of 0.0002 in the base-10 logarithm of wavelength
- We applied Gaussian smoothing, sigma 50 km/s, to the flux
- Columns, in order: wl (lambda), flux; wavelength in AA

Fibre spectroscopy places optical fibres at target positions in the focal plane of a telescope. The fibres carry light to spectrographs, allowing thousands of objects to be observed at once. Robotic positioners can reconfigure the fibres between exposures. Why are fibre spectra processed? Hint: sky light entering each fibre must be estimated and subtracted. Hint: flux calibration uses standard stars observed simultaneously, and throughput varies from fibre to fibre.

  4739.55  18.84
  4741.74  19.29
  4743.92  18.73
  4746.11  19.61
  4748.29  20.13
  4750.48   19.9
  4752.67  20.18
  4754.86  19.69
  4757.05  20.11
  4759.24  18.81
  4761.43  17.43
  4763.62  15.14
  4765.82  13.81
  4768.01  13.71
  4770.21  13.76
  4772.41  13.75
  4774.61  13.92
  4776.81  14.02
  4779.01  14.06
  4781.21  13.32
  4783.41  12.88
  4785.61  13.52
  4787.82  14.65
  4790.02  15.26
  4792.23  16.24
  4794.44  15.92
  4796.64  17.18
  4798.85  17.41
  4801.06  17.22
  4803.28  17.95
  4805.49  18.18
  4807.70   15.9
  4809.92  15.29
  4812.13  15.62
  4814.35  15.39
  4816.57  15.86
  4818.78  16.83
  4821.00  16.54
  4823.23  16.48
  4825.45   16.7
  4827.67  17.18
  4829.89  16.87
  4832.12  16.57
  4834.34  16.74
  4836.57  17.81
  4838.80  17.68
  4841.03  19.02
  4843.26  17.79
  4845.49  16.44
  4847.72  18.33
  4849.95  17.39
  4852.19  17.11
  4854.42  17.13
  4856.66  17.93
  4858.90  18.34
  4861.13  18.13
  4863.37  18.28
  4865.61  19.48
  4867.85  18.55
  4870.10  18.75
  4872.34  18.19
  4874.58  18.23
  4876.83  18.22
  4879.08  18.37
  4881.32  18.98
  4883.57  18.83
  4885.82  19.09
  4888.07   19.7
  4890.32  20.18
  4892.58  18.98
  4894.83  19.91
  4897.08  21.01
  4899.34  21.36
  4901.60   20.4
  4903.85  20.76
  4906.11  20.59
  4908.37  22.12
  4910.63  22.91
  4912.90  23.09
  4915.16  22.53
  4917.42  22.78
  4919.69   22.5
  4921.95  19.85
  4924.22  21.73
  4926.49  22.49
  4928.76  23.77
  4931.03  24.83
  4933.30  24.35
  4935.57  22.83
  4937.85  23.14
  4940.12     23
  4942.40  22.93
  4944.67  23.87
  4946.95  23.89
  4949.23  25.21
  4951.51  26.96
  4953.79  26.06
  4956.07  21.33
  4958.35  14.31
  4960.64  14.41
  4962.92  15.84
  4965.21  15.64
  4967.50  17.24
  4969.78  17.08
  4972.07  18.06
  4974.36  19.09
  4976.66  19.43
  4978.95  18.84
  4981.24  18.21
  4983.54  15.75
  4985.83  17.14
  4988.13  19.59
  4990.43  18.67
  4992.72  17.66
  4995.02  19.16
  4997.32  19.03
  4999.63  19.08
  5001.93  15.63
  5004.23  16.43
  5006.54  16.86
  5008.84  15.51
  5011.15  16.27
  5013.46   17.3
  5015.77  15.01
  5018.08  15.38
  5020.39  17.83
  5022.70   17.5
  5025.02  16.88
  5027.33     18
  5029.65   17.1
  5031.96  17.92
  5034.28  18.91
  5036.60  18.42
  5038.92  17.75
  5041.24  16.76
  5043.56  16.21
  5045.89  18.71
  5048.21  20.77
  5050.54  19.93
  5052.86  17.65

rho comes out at 0.61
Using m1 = 161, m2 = 22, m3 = 111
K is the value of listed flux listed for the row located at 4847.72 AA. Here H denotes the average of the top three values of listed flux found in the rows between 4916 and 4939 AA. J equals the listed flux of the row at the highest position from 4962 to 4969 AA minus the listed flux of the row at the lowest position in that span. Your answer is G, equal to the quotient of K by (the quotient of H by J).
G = 1.1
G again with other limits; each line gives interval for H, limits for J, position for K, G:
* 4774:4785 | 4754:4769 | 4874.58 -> -7.8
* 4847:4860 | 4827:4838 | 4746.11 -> 0.7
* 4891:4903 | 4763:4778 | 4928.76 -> -1.3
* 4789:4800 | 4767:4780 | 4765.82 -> 0.3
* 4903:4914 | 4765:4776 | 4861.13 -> 0.1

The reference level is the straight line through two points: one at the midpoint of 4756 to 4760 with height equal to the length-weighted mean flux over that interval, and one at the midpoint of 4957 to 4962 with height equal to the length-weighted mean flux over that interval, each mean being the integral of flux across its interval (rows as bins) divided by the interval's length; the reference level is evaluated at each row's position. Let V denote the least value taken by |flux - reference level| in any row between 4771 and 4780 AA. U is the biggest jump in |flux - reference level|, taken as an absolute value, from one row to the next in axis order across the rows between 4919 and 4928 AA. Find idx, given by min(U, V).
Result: 2.6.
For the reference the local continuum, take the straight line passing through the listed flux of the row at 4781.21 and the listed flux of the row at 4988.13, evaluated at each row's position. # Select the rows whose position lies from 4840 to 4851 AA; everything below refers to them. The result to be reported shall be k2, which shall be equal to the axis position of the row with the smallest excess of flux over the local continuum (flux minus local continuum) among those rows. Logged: 4845.49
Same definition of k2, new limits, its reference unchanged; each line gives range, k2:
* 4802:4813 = 4809.92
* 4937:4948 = 4942.40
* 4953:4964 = 4958.35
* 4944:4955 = 4946.95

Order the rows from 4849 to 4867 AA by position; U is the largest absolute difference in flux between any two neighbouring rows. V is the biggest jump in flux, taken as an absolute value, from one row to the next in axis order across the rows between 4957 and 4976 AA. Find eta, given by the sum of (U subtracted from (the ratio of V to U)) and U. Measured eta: 1.3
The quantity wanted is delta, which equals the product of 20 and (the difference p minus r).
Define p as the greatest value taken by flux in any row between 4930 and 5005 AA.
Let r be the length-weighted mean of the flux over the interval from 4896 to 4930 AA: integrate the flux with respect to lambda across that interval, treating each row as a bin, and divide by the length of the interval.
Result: 102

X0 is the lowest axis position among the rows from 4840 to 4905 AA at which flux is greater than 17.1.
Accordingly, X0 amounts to 4841.03 AA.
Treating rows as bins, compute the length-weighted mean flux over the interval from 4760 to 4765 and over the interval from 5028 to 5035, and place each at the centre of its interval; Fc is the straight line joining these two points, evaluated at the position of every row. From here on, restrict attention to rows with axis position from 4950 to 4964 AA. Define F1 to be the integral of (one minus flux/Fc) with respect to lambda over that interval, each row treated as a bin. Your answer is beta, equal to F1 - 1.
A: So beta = -3.0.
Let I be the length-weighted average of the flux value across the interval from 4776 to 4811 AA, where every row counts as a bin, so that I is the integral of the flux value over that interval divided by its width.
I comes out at 16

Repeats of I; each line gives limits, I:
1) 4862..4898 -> 19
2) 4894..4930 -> 22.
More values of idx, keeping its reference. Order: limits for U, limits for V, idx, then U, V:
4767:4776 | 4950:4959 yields 0.2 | 0.2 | 0.4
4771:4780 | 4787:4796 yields 0.2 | 0.2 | 2.5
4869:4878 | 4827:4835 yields 0.5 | 0.5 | 0.7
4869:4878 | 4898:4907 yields 0.5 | 0.5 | 4.3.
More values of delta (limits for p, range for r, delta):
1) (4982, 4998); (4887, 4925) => -32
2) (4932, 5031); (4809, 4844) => 204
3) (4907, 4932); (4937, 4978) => 89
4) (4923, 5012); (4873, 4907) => 147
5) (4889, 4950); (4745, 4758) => 106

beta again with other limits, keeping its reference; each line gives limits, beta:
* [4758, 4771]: -0.4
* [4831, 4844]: -1.6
